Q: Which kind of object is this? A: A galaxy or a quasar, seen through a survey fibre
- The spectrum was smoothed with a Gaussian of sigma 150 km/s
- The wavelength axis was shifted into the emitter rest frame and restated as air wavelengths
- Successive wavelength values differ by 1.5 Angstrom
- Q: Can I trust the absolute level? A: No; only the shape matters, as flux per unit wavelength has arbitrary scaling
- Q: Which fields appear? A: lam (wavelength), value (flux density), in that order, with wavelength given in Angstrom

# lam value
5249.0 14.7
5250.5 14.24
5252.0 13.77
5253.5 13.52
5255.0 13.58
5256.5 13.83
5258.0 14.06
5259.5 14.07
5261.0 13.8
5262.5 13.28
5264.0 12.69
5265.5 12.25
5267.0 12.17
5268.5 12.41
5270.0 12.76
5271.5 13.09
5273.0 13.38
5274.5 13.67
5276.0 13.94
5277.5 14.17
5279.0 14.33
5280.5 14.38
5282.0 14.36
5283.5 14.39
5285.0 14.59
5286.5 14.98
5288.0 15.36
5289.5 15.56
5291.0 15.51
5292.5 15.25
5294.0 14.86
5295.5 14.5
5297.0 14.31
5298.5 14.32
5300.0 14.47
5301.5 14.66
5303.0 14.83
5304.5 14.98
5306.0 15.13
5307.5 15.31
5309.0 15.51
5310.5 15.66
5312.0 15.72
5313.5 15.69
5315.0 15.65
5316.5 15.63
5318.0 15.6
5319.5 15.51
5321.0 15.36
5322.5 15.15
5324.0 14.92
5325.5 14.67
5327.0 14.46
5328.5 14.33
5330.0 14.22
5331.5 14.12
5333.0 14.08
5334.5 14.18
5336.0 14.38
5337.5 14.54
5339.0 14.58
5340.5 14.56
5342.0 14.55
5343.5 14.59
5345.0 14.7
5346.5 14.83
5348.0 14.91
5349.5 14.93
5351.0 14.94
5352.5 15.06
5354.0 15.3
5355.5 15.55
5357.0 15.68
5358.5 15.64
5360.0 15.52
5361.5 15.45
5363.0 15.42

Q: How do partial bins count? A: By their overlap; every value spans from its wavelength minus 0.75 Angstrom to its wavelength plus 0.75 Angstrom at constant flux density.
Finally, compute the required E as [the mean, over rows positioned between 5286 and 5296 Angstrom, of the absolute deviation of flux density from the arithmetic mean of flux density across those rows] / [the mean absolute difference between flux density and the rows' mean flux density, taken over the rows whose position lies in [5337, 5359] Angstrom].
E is 1.0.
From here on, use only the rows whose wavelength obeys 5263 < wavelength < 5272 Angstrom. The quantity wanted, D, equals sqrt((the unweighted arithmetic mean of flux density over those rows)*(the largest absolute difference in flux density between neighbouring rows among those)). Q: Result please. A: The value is 2.35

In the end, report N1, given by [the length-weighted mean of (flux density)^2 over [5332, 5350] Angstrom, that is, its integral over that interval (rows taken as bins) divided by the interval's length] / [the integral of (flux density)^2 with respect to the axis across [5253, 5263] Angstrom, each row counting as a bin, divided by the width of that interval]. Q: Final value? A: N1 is 1.12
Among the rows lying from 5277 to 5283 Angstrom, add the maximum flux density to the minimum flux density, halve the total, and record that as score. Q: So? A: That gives 14.3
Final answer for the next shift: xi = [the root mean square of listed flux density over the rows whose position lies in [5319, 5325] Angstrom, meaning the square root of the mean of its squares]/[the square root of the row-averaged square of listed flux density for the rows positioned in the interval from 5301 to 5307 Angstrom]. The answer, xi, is 1.02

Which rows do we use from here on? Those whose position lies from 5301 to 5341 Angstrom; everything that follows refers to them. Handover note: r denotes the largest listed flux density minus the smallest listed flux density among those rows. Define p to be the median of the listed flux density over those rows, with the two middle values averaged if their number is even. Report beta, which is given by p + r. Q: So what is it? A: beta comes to 16.6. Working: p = 14.9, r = 1.6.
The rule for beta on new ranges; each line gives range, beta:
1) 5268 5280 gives 15.4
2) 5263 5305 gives 17.8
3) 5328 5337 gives 14.5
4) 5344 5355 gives 15.5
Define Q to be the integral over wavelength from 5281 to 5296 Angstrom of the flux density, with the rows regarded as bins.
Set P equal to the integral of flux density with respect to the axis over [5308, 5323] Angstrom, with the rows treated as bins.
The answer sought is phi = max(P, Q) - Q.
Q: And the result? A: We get 9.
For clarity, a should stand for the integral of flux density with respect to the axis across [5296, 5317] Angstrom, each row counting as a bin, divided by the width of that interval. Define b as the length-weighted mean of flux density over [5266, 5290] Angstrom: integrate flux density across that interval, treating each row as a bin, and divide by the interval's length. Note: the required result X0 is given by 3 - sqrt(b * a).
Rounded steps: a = 15.1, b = 13.94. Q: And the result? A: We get -11.52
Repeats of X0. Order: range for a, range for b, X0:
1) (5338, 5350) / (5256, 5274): -10.90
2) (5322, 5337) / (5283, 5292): -11.76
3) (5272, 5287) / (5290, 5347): -11.53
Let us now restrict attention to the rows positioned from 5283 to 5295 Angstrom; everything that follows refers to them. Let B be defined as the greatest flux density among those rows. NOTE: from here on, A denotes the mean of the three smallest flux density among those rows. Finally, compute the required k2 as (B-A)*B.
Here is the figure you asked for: 15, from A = 14.6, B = 15.56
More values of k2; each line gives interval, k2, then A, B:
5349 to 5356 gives 9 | 15.0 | 15.55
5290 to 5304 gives 18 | 14.4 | 15.51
